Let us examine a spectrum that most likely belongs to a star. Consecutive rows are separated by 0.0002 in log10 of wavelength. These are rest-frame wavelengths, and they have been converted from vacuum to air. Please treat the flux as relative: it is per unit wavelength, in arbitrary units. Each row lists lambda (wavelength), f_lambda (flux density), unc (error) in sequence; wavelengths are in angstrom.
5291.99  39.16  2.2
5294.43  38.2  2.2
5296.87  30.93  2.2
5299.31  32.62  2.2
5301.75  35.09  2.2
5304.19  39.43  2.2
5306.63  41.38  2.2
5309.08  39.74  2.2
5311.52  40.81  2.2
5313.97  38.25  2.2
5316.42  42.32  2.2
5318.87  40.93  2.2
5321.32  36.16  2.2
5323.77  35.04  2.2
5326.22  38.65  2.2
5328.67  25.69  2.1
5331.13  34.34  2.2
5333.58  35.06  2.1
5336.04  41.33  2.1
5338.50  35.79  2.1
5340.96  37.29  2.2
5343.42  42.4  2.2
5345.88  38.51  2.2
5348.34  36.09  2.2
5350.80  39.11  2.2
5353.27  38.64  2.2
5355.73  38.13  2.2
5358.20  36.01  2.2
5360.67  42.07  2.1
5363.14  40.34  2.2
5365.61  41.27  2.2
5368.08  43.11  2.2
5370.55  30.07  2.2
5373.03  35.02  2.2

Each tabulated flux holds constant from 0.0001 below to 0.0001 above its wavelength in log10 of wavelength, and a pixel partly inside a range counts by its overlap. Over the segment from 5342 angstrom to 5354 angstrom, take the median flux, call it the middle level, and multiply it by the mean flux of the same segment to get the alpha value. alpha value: 1505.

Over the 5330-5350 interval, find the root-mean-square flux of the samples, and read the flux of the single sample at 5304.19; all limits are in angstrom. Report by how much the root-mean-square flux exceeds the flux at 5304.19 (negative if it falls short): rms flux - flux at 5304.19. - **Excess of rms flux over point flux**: -2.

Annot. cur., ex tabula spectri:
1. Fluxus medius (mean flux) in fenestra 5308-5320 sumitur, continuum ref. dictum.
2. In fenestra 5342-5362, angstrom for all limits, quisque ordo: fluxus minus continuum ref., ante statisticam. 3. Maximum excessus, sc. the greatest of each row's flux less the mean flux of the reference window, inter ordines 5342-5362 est 1.99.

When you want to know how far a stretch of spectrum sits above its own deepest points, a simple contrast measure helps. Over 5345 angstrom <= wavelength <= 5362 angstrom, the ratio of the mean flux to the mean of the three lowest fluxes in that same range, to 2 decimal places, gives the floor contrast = 1.04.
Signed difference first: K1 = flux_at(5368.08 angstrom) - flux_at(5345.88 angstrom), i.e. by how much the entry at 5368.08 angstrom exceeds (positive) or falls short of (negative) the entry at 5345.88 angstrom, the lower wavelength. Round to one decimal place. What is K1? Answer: 4.6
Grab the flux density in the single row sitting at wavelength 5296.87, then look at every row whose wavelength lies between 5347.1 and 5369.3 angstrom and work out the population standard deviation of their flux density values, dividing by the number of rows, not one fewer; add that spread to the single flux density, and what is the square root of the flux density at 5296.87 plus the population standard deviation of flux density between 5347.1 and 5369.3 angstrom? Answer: 5.77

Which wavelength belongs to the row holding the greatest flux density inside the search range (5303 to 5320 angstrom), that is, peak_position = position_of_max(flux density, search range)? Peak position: 5316.42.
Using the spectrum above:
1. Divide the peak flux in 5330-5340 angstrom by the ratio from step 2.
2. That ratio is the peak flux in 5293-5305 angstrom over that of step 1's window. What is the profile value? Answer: 43.3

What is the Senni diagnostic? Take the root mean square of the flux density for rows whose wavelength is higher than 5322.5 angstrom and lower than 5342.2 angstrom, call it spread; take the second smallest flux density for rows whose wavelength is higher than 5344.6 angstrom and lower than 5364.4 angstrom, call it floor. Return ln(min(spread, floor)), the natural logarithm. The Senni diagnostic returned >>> 3.57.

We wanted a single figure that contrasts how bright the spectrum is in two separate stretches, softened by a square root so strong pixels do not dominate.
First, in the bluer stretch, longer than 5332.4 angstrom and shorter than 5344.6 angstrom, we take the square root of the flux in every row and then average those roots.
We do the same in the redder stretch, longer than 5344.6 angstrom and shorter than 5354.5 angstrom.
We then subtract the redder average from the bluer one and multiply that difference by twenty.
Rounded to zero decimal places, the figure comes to 0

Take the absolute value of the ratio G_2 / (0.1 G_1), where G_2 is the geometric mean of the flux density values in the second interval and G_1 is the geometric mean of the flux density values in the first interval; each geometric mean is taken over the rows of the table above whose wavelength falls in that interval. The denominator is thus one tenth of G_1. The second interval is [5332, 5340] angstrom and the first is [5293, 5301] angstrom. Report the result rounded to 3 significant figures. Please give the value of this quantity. 11.0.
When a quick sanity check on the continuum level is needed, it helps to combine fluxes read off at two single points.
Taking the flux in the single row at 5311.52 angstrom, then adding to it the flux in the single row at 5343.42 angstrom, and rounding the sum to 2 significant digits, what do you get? 83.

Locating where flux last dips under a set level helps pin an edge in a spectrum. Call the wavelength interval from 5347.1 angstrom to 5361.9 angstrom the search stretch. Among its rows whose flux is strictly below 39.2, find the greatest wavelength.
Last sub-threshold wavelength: 5358.20 angstrom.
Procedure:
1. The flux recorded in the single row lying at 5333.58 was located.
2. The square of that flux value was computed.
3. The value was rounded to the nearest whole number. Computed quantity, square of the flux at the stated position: 1229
